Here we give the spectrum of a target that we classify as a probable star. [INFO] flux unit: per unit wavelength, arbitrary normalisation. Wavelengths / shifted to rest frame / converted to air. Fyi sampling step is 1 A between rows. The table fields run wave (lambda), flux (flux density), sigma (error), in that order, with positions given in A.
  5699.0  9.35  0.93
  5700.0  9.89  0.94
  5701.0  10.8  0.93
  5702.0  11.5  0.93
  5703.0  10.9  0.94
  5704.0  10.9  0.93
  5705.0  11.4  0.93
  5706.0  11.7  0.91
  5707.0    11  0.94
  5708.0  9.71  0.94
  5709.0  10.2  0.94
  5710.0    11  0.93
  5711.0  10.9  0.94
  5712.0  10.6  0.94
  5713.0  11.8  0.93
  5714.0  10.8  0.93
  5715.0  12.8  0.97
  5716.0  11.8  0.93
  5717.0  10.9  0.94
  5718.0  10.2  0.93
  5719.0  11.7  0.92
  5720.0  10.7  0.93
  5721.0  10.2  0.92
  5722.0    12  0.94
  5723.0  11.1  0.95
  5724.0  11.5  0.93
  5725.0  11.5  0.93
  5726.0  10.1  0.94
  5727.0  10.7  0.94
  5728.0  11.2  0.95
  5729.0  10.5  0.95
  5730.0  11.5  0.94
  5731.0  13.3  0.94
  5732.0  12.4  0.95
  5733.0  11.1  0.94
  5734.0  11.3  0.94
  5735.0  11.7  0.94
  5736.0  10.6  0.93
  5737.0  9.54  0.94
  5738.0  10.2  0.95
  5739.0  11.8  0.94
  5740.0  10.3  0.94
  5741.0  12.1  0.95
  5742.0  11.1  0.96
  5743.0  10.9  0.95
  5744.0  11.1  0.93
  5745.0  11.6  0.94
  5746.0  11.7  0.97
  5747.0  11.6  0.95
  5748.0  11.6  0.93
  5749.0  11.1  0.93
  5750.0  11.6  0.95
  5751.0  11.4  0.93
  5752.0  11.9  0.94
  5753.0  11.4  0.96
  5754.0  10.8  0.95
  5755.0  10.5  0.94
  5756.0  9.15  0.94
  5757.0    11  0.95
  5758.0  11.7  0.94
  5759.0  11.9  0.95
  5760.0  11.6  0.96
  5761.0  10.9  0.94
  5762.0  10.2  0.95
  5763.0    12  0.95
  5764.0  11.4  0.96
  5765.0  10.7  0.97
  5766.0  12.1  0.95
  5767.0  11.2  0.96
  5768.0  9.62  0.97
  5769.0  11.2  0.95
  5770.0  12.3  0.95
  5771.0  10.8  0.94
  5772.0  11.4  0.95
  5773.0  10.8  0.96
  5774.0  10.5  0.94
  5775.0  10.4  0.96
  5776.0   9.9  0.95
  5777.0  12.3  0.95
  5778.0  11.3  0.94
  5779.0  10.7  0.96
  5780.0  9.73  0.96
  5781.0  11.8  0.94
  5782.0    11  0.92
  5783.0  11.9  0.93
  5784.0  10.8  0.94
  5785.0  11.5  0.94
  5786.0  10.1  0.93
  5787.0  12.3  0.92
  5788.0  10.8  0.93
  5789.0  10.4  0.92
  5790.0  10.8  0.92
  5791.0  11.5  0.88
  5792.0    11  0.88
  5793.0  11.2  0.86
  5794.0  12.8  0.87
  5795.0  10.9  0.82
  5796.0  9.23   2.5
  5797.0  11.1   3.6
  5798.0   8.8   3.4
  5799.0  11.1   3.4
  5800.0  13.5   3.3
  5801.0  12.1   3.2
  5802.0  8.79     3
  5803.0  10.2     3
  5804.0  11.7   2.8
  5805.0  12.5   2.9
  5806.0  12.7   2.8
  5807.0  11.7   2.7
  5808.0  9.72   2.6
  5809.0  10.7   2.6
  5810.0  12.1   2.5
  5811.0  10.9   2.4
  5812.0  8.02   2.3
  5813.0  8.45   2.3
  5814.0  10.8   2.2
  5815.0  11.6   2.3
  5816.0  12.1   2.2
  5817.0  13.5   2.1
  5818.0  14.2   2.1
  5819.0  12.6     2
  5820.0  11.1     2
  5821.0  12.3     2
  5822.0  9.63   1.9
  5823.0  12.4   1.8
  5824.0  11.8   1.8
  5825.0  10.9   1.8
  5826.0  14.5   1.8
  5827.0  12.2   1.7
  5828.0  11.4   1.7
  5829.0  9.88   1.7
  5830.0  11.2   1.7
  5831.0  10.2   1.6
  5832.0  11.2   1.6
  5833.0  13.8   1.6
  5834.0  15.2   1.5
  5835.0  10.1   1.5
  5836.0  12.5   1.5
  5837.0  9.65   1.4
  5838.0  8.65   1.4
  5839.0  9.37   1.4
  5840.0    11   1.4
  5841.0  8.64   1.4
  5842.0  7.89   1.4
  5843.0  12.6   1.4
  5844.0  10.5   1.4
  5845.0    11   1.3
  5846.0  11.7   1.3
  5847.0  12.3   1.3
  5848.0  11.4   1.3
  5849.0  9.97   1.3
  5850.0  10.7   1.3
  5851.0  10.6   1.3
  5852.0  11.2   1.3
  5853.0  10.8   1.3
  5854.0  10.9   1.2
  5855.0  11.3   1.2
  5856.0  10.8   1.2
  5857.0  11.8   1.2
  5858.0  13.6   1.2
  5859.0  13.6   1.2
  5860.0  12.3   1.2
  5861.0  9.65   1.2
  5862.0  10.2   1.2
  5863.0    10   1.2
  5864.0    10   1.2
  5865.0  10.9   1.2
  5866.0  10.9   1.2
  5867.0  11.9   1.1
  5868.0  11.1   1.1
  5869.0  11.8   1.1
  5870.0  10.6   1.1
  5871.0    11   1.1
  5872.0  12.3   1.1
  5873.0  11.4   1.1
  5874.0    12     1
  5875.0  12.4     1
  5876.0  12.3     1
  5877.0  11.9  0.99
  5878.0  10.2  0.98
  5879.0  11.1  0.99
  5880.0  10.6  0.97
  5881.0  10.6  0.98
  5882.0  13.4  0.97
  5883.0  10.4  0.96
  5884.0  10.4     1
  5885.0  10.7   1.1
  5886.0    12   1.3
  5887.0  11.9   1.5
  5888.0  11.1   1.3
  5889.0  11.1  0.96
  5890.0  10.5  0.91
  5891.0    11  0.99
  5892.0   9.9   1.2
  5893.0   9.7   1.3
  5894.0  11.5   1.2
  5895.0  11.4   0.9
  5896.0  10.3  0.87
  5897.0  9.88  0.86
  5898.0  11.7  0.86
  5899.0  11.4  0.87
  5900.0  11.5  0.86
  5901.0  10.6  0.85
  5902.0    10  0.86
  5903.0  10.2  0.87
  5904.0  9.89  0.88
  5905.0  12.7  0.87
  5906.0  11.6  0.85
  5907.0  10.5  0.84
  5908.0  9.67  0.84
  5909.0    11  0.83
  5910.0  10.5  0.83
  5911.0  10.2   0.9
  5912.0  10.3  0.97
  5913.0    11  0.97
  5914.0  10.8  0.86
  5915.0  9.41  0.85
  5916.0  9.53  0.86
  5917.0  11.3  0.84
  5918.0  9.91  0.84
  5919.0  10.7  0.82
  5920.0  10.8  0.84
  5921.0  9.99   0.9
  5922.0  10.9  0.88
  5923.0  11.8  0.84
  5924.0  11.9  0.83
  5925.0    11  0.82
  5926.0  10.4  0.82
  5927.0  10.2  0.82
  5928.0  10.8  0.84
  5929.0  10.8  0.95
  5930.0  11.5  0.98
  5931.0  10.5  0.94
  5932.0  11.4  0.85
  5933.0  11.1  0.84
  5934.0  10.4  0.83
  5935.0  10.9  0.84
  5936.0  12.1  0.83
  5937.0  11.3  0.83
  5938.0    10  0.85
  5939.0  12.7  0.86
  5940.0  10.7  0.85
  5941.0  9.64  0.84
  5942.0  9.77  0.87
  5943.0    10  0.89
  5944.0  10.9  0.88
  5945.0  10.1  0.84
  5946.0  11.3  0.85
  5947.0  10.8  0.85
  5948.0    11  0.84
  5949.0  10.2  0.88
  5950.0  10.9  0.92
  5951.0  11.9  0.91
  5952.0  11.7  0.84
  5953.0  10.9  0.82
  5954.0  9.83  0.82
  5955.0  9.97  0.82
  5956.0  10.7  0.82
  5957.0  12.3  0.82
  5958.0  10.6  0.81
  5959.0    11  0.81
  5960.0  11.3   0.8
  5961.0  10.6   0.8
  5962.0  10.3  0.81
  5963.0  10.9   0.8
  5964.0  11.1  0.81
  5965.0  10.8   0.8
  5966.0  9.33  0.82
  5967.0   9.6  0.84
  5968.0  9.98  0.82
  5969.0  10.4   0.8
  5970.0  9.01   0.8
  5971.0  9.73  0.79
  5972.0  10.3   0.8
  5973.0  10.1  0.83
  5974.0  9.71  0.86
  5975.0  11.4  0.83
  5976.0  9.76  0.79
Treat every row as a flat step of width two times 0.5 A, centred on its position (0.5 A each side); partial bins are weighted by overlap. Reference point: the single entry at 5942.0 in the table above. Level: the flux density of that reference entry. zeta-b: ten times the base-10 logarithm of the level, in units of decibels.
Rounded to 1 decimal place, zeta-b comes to 9.9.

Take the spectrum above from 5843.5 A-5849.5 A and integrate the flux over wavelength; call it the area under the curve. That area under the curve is 66.87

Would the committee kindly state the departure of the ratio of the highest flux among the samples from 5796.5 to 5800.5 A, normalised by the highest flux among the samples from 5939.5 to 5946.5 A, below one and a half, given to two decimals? 0.31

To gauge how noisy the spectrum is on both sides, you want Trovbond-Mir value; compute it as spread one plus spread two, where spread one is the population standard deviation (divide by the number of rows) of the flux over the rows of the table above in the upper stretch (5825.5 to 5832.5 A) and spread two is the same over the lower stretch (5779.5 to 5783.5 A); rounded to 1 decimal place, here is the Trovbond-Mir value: 2.3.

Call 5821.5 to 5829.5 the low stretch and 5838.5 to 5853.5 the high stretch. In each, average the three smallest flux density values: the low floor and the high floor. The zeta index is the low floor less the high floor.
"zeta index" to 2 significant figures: 1.5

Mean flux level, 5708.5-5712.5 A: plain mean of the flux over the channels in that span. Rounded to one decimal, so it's 10.7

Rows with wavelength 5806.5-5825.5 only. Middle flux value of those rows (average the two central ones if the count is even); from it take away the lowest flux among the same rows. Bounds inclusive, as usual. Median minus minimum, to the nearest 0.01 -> 3.58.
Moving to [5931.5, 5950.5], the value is 1.26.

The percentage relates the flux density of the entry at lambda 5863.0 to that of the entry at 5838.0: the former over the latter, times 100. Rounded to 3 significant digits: 116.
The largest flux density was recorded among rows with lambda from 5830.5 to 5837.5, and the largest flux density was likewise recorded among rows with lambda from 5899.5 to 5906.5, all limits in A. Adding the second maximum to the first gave 27.9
